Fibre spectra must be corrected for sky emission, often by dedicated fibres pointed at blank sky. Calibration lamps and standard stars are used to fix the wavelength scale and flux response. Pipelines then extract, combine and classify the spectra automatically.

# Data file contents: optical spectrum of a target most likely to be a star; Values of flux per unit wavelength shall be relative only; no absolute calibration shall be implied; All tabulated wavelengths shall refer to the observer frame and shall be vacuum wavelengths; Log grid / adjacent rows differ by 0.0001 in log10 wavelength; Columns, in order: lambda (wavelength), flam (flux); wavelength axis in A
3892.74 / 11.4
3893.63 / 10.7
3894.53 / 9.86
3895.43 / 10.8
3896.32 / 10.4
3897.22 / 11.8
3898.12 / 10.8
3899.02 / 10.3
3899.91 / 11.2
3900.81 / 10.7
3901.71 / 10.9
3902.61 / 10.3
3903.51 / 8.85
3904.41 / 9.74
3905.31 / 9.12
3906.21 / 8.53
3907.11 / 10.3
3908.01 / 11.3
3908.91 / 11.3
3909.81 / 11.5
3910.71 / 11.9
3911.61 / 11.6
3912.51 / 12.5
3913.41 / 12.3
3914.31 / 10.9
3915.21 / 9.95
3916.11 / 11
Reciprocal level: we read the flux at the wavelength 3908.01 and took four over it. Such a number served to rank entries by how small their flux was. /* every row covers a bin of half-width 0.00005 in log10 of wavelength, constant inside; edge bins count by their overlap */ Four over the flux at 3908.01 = 0.354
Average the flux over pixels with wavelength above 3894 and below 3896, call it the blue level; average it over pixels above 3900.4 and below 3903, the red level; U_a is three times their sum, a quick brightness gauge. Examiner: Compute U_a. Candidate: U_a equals 63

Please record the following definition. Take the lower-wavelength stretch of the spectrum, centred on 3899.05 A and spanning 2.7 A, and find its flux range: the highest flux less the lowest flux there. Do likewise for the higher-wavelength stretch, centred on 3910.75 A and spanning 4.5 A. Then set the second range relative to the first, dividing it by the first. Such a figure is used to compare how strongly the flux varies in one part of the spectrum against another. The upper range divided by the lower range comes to 1.33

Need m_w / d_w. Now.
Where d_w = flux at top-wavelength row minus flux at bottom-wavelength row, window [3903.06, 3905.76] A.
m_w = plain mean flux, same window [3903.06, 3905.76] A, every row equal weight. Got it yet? 34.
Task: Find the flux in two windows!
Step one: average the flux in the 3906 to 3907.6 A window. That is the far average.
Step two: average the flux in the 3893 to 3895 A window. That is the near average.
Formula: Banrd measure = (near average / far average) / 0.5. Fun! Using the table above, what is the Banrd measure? 2.2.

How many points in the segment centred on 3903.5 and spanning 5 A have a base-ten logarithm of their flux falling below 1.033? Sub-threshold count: 4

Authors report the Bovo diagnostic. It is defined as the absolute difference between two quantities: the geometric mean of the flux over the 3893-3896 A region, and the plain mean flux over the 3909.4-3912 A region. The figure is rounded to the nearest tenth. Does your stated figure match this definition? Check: 1.2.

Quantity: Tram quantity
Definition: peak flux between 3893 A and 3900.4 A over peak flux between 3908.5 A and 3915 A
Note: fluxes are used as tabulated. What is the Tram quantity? 0.94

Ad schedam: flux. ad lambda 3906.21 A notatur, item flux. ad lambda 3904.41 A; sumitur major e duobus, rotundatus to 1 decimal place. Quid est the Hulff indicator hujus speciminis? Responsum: 9.7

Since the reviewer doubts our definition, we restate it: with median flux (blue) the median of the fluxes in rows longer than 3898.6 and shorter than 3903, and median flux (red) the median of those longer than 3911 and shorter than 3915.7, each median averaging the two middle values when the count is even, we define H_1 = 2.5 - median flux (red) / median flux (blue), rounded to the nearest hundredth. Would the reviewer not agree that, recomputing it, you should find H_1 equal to 1.42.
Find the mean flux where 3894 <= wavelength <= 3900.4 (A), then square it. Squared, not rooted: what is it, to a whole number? 115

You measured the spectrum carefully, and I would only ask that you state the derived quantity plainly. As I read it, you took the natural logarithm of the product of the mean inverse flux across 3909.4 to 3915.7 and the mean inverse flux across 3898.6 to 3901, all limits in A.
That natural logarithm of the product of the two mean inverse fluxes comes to -4.81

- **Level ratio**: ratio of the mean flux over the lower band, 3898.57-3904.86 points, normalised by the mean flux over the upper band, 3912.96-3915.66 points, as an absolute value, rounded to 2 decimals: 0.93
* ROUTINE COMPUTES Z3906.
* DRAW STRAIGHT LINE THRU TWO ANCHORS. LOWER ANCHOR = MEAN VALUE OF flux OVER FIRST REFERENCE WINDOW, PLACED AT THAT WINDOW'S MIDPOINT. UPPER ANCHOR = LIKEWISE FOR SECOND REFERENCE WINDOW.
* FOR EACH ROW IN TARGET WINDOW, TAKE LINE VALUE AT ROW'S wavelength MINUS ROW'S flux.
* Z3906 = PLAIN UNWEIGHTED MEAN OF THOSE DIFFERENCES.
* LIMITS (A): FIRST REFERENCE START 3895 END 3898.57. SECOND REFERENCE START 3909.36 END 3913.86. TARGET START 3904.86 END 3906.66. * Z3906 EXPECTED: 2.7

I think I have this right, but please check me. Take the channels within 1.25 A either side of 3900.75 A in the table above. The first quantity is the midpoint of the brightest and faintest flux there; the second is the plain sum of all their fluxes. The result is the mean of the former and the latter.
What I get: 21.9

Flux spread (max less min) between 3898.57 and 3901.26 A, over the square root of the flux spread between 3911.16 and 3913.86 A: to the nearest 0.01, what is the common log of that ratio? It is -0.02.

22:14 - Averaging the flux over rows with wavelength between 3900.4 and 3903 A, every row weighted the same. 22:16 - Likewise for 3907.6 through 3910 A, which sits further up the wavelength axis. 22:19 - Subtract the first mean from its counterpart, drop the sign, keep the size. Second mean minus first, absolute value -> 0.73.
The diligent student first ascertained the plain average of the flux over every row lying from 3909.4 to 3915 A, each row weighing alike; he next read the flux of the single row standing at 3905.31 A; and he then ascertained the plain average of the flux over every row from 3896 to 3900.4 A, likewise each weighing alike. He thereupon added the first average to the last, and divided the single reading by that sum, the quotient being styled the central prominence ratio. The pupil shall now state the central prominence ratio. 0.40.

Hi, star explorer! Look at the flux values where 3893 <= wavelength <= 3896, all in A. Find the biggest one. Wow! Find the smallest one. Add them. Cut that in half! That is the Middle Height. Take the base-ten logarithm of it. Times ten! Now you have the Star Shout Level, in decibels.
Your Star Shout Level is 10.1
